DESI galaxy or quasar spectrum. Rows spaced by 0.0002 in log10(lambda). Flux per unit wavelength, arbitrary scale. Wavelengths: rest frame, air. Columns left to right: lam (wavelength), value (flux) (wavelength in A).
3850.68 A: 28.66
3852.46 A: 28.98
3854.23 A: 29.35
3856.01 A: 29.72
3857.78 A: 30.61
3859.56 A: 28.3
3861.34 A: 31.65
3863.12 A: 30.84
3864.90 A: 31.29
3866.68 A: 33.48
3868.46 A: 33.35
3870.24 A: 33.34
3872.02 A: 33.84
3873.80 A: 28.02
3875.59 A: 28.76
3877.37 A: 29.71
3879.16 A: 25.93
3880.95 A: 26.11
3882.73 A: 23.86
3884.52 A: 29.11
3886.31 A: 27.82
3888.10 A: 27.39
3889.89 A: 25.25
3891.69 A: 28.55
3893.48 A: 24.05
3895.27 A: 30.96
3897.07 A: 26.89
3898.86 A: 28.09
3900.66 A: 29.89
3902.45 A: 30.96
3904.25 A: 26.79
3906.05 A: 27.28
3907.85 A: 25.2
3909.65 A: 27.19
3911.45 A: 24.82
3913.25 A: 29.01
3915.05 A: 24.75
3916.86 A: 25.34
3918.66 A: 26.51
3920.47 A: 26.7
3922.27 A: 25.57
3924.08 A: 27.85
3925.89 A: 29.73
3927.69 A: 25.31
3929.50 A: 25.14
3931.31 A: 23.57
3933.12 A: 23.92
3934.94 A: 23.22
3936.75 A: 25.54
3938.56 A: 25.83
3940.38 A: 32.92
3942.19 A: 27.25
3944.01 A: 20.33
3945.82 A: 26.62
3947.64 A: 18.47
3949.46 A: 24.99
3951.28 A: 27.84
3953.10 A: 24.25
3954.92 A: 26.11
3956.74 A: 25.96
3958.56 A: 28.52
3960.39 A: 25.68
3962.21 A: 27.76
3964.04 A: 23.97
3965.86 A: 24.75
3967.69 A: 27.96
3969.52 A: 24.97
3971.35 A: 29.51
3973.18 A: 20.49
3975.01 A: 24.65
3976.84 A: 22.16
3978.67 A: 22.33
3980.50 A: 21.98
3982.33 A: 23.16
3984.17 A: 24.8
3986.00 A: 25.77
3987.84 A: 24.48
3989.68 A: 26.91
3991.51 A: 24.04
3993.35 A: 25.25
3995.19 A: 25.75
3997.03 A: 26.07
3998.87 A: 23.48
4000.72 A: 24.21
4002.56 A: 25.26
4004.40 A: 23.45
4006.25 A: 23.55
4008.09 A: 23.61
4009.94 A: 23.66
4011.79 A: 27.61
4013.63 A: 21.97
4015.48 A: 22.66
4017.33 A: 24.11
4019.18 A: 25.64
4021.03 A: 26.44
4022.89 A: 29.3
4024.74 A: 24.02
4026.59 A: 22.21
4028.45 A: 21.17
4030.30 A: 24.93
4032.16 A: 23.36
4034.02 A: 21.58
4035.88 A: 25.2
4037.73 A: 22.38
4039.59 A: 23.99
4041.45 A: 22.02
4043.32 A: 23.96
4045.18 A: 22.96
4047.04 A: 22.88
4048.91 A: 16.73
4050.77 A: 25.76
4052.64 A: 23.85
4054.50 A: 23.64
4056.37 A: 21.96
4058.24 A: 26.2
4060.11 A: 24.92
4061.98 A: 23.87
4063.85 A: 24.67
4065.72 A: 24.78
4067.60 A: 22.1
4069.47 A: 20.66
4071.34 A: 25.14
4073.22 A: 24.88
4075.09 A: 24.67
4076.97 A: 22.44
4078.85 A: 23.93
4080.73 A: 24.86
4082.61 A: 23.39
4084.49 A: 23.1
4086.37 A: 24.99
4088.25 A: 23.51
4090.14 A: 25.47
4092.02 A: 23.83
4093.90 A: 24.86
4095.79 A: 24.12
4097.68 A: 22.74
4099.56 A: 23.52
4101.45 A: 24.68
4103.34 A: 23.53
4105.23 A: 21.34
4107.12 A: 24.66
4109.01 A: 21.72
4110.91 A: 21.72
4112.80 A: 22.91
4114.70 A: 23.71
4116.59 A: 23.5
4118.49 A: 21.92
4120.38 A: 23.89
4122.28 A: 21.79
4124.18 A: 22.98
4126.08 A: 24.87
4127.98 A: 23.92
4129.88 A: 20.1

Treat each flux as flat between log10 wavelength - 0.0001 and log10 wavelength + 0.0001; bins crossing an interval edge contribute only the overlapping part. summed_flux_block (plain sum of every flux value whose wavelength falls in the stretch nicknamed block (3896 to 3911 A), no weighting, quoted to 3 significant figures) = 222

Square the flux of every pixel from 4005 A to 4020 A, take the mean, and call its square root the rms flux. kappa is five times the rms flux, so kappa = 121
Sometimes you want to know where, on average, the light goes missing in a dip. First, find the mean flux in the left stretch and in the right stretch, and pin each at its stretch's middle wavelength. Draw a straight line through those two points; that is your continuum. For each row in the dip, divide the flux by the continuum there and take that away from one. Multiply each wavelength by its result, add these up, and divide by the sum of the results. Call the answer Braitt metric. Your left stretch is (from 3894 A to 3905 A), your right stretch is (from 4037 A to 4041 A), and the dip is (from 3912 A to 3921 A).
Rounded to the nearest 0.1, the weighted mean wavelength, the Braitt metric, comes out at 3917.3 A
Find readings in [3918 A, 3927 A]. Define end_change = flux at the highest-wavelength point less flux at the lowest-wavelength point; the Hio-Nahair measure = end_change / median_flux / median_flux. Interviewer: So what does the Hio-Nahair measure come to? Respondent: 0.005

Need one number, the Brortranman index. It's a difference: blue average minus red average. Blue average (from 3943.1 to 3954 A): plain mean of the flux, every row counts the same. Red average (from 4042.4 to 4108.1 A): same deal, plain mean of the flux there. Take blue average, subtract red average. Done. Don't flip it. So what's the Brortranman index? 0.1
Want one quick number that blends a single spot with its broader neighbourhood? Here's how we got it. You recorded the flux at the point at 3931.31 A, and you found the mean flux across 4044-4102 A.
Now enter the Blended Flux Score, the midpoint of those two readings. 23.6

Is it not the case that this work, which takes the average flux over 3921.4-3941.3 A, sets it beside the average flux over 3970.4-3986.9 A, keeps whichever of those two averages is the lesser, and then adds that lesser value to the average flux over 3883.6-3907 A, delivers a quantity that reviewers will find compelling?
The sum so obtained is 51.8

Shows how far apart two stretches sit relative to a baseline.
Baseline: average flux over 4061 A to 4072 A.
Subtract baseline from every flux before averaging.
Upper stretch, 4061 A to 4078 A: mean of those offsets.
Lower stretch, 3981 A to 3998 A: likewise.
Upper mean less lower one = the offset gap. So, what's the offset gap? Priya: -1.4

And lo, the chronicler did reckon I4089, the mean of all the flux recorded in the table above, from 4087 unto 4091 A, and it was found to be 24.5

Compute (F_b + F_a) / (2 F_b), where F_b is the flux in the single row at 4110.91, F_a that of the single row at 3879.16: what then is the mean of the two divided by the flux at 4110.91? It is 1.10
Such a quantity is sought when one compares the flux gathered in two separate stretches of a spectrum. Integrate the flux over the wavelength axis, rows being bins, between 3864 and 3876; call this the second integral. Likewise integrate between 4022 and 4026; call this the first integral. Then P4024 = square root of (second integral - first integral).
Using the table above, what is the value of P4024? 17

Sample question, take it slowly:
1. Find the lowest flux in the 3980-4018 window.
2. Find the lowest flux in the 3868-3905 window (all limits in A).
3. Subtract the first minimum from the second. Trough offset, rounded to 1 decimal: 1.9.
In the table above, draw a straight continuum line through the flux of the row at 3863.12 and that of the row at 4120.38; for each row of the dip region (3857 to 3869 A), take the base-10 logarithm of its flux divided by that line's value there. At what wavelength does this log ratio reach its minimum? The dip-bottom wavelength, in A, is 3859.56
